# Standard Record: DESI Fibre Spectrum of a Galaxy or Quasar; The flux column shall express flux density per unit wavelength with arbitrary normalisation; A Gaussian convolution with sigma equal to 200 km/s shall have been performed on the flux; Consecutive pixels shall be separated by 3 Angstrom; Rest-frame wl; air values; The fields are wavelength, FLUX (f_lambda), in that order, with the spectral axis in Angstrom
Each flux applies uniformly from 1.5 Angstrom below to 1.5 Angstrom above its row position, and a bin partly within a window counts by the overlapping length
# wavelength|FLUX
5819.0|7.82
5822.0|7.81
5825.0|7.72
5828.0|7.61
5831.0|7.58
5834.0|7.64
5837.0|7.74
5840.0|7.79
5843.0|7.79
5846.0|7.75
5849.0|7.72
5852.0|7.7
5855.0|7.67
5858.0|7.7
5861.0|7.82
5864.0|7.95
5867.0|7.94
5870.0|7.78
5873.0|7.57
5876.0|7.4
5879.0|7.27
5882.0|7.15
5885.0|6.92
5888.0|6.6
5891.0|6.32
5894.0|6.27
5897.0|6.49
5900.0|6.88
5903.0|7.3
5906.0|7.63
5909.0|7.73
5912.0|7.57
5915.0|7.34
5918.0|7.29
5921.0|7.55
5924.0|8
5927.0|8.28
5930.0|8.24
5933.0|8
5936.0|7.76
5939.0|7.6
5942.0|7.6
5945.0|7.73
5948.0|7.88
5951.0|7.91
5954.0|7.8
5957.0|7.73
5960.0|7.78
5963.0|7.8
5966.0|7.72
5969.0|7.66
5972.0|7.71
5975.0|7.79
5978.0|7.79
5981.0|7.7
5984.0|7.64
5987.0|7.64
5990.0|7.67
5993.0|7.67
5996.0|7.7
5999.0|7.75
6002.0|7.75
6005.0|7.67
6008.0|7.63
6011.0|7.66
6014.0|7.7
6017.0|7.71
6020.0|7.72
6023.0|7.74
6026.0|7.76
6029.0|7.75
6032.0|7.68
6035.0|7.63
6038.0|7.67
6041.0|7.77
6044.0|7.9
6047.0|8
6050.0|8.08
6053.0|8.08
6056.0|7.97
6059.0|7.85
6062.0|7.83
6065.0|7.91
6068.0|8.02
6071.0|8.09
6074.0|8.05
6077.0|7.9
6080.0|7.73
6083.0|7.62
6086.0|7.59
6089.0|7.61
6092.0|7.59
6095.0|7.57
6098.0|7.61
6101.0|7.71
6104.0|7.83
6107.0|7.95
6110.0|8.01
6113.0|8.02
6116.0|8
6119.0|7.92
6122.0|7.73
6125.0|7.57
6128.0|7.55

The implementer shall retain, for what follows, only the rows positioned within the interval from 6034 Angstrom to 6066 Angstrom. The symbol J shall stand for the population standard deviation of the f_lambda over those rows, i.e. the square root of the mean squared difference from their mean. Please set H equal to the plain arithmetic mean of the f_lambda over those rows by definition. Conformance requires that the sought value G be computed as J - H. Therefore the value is -7.74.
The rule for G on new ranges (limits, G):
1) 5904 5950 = -7.47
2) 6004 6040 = -7.65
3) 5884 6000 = -7.08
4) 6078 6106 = -7.57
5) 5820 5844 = -7.63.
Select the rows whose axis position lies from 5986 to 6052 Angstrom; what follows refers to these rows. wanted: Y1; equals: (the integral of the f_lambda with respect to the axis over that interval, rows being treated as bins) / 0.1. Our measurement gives 5110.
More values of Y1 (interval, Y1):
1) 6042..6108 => 5174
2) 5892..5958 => 4990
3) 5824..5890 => 4997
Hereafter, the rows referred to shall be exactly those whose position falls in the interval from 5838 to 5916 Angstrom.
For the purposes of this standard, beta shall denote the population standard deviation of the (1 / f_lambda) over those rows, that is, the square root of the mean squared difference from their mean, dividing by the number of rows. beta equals 0.010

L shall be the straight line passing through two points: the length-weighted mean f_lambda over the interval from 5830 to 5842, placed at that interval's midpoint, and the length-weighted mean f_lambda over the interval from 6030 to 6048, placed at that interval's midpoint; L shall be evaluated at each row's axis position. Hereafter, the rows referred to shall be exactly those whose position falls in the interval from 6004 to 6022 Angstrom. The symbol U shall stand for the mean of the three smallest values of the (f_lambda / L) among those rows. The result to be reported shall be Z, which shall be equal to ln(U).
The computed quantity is -0.013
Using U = 0.99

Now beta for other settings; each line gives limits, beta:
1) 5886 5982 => 0.010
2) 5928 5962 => 0.003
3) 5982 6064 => 0.002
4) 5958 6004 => 0.001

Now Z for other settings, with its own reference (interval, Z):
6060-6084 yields -0.007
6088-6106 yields -0.026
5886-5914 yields -0.193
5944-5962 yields 0.001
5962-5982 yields -0.007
